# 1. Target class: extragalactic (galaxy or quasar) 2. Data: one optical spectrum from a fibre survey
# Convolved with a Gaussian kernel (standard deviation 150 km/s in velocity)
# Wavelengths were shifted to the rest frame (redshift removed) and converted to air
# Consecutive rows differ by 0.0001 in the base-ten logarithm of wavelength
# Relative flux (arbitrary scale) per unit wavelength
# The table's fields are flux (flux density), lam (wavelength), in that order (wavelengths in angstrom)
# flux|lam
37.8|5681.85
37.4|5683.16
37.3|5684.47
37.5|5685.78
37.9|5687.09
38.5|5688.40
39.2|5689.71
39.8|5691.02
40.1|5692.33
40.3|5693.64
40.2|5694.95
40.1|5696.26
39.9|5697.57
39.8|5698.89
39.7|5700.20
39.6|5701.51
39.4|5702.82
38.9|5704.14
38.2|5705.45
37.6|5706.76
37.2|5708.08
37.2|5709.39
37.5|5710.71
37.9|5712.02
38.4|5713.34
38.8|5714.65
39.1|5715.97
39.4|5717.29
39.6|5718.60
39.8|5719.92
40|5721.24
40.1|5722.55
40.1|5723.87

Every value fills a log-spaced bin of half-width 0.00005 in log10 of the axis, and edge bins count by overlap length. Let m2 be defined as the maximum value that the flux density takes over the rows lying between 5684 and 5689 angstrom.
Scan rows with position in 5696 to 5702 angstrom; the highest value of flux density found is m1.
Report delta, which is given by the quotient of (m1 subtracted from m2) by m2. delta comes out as -0.042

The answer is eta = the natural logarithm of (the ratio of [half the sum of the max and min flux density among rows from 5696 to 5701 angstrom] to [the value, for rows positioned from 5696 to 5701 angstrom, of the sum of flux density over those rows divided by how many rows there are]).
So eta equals 0.0006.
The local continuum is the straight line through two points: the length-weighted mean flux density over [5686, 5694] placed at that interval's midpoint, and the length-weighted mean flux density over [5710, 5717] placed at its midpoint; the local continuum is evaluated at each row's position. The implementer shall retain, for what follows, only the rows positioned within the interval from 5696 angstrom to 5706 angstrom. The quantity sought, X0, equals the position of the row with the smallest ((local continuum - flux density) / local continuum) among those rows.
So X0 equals 5696.26 angstrom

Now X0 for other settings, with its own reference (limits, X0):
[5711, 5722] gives 5721.24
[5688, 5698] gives 5693.64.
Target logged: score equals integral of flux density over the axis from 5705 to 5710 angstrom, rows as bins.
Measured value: 188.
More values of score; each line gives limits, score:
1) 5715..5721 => 237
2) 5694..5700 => 240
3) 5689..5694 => 199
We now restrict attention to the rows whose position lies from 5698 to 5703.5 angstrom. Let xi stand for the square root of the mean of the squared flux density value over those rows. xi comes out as 39.6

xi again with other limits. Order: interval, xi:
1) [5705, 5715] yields 37.9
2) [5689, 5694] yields 39.9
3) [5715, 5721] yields 39.5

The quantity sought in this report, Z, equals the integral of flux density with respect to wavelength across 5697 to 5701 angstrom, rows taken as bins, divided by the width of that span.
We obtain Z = 39.8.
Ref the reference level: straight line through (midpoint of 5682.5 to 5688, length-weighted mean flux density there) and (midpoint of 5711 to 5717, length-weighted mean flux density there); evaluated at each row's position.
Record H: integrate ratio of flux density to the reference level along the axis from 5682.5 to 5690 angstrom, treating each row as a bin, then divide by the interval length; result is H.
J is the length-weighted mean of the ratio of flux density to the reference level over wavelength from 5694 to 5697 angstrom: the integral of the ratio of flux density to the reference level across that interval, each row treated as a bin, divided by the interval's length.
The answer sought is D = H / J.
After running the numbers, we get 0.95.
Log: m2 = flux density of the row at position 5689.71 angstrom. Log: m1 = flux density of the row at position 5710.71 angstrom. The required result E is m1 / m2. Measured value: 0.96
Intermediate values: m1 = 37.5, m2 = 39.2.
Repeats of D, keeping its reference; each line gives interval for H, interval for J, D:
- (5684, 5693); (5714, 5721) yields 1.01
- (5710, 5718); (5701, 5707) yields 0.98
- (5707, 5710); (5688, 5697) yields 0.92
